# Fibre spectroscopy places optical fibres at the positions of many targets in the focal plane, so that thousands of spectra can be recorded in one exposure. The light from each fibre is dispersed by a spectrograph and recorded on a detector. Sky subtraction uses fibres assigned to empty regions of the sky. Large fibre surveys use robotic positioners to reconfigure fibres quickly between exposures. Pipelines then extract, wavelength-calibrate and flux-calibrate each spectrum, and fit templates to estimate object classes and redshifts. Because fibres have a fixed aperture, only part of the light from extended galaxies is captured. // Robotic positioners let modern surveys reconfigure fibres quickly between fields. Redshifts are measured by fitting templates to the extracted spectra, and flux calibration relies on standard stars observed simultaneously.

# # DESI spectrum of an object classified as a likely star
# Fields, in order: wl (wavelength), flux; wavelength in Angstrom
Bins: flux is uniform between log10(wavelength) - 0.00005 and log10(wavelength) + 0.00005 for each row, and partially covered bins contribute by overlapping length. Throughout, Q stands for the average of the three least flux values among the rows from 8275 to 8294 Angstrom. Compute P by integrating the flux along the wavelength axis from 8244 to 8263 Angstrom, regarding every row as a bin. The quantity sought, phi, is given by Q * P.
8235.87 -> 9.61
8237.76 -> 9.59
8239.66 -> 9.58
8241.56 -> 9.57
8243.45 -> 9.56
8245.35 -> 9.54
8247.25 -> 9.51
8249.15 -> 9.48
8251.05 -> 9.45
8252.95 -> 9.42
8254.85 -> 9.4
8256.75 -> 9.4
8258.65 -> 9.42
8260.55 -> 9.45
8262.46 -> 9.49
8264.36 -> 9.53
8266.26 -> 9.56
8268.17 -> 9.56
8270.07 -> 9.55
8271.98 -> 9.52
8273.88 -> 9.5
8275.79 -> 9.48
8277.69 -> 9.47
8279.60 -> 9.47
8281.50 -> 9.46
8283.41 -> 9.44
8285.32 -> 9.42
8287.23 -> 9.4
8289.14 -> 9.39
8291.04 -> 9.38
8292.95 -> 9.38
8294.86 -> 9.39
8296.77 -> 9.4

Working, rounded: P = 180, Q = 9.38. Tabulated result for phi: 1685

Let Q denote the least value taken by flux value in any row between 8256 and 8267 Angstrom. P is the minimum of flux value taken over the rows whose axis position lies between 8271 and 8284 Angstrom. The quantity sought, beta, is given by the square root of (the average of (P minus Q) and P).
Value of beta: 2.18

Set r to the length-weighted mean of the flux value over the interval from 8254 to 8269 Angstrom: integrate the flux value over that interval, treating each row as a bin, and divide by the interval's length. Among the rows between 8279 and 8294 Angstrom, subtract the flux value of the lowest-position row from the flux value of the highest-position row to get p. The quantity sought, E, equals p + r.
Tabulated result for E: 9.38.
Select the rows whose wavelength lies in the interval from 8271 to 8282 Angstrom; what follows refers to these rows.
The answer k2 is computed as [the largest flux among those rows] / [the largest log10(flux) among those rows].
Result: 9.73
